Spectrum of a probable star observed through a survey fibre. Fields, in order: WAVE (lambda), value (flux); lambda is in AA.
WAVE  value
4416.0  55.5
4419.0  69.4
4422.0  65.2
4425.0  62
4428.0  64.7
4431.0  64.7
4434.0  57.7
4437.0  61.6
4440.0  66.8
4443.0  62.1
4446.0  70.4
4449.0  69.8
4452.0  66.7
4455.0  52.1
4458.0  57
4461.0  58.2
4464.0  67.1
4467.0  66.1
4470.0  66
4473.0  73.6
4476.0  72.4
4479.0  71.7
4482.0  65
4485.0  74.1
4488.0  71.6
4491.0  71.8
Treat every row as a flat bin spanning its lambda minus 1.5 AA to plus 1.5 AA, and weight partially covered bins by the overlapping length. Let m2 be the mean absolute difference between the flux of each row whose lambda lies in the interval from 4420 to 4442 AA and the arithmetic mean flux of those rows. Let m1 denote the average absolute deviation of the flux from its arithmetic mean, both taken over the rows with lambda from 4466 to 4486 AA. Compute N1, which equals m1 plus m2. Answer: 6.0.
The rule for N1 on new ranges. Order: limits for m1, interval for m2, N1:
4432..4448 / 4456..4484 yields 8.2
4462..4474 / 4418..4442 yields 5.4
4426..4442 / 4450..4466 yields 8.1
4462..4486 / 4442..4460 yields 9.4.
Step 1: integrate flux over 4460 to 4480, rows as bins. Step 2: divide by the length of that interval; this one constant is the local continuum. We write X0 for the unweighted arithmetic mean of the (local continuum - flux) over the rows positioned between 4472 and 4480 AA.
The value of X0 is -5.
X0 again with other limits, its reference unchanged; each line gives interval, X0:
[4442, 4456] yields 4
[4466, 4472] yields 2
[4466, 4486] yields -2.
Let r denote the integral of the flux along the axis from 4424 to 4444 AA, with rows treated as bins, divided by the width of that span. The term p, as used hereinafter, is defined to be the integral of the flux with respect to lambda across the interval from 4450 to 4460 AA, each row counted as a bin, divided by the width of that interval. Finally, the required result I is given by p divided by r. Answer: 0.94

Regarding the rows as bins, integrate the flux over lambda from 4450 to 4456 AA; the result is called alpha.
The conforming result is 365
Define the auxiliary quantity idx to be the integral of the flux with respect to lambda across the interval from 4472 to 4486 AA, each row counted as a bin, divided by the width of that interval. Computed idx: 71.2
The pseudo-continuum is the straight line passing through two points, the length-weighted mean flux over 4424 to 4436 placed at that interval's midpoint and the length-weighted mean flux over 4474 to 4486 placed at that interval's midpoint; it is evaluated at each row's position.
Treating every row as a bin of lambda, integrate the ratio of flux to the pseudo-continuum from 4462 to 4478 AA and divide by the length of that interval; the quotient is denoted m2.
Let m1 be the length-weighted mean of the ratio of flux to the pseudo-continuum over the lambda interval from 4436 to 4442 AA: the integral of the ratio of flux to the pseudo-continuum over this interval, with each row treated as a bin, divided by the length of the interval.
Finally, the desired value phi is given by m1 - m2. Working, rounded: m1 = 1.01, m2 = 1.00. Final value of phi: 0.01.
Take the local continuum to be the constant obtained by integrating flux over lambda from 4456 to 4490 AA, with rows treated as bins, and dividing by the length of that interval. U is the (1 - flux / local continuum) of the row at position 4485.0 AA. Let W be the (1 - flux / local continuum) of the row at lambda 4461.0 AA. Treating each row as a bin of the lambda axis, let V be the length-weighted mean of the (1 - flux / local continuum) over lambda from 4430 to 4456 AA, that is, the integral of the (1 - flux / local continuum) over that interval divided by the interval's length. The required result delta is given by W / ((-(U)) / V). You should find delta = 0.073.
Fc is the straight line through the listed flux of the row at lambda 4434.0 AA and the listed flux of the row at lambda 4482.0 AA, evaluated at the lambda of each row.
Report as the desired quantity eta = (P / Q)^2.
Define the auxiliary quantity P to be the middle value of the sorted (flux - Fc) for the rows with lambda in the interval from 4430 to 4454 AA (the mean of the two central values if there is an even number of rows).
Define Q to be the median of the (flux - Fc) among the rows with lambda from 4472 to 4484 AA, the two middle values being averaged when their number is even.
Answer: 0.8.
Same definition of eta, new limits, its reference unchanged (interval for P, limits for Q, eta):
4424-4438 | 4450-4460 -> 1.7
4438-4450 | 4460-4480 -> 3.5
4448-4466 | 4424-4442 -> 0.0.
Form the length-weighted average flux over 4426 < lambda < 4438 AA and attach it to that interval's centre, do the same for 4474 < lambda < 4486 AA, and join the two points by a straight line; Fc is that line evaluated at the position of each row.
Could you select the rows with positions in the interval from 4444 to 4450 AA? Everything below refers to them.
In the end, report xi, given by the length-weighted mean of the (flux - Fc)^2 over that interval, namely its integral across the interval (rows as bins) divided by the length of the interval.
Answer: 25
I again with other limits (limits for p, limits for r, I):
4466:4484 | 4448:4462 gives 1.15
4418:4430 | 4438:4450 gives 0.97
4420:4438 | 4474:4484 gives 0.90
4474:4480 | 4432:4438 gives 1.21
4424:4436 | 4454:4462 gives 1.11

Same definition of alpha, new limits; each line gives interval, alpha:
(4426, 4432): 387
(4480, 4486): 416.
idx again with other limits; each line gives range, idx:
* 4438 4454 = 66.5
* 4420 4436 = 63.0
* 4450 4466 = 60.7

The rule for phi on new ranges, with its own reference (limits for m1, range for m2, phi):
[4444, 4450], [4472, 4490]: 0.06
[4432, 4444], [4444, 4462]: 0.03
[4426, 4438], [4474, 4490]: -0.01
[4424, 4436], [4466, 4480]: -0.01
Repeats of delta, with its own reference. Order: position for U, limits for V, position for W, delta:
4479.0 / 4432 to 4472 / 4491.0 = -0.061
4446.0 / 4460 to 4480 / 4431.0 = -0.009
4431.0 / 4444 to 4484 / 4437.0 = -0.047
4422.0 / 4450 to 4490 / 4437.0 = -0.038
